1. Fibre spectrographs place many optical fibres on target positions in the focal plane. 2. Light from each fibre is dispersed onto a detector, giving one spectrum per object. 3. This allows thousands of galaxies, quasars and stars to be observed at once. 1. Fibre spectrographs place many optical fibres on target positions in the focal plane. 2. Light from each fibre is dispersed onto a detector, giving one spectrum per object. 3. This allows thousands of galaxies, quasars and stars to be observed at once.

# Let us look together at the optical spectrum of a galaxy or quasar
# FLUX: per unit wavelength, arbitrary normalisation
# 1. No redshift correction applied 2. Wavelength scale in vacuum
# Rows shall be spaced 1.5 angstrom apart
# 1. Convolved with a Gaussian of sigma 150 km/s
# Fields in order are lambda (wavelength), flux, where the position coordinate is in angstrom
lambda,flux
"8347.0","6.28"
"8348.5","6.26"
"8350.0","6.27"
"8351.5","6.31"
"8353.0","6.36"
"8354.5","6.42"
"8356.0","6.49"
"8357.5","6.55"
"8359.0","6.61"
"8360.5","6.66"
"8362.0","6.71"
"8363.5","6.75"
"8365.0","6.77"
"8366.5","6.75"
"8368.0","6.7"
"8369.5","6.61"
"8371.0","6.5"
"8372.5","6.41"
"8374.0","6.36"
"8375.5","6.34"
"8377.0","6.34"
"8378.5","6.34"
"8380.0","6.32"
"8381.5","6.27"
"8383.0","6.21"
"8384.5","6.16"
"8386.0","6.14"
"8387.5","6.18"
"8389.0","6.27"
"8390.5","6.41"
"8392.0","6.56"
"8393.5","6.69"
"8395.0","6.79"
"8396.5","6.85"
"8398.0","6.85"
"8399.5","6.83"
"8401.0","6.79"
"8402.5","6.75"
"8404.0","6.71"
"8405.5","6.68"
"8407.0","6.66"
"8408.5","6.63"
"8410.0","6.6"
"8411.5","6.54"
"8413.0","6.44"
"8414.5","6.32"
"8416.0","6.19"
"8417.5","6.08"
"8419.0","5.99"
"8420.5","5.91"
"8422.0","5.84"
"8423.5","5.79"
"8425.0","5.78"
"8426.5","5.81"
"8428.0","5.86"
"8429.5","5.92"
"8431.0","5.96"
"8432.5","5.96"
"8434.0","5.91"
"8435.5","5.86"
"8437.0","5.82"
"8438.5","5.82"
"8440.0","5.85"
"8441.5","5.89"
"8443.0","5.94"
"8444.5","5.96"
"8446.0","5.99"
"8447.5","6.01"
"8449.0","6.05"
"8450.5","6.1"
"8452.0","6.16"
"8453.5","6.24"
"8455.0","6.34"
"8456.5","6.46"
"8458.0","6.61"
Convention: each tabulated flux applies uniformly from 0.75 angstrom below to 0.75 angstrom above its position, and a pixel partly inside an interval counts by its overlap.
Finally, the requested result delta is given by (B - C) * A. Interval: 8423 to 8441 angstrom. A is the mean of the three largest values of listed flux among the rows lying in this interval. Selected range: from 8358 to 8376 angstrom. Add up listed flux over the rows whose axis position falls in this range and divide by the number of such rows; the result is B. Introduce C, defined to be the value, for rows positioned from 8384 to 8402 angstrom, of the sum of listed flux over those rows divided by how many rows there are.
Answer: 0.3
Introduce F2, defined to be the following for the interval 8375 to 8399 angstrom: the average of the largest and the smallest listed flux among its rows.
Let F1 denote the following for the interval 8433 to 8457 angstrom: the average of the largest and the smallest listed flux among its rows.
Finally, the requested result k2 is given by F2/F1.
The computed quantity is 1.06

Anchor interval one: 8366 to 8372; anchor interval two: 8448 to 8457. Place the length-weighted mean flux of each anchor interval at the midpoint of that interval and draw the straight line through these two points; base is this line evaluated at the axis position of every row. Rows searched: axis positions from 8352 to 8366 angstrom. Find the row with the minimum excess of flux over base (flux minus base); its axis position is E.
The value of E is 8353.0 angstrom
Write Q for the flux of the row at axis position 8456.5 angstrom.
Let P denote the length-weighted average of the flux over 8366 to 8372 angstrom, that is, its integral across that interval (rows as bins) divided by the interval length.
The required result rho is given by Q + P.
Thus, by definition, 13.1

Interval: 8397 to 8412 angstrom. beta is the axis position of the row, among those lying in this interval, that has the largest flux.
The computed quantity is 8398.0 angstrom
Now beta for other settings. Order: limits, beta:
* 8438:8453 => 8452.0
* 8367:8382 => 8368.0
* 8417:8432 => 8417.5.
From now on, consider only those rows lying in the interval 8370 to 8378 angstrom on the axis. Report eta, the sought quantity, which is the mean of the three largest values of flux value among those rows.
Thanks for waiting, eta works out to 6.42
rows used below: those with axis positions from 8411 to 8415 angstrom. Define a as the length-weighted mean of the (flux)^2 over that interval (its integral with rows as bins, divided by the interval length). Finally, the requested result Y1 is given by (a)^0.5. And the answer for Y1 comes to 6.43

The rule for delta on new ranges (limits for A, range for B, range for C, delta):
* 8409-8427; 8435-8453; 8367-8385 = -2.8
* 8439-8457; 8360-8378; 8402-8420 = 0.7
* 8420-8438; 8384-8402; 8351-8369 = -0.3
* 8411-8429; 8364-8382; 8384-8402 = -0.4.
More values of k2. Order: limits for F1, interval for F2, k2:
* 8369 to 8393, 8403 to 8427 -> 0.98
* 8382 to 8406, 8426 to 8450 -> 0.91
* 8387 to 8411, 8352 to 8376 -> 1.01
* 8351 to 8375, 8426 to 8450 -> 0.91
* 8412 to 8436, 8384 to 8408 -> 1.06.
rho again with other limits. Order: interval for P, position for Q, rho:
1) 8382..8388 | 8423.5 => 12.0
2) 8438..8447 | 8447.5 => 11.9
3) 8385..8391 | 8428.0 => 12.1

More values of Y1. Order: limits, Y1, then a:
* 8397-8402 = 6.82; 47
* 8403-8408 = 6.68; 45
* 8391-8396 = 6.68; 45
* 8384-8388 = 6.16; 38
